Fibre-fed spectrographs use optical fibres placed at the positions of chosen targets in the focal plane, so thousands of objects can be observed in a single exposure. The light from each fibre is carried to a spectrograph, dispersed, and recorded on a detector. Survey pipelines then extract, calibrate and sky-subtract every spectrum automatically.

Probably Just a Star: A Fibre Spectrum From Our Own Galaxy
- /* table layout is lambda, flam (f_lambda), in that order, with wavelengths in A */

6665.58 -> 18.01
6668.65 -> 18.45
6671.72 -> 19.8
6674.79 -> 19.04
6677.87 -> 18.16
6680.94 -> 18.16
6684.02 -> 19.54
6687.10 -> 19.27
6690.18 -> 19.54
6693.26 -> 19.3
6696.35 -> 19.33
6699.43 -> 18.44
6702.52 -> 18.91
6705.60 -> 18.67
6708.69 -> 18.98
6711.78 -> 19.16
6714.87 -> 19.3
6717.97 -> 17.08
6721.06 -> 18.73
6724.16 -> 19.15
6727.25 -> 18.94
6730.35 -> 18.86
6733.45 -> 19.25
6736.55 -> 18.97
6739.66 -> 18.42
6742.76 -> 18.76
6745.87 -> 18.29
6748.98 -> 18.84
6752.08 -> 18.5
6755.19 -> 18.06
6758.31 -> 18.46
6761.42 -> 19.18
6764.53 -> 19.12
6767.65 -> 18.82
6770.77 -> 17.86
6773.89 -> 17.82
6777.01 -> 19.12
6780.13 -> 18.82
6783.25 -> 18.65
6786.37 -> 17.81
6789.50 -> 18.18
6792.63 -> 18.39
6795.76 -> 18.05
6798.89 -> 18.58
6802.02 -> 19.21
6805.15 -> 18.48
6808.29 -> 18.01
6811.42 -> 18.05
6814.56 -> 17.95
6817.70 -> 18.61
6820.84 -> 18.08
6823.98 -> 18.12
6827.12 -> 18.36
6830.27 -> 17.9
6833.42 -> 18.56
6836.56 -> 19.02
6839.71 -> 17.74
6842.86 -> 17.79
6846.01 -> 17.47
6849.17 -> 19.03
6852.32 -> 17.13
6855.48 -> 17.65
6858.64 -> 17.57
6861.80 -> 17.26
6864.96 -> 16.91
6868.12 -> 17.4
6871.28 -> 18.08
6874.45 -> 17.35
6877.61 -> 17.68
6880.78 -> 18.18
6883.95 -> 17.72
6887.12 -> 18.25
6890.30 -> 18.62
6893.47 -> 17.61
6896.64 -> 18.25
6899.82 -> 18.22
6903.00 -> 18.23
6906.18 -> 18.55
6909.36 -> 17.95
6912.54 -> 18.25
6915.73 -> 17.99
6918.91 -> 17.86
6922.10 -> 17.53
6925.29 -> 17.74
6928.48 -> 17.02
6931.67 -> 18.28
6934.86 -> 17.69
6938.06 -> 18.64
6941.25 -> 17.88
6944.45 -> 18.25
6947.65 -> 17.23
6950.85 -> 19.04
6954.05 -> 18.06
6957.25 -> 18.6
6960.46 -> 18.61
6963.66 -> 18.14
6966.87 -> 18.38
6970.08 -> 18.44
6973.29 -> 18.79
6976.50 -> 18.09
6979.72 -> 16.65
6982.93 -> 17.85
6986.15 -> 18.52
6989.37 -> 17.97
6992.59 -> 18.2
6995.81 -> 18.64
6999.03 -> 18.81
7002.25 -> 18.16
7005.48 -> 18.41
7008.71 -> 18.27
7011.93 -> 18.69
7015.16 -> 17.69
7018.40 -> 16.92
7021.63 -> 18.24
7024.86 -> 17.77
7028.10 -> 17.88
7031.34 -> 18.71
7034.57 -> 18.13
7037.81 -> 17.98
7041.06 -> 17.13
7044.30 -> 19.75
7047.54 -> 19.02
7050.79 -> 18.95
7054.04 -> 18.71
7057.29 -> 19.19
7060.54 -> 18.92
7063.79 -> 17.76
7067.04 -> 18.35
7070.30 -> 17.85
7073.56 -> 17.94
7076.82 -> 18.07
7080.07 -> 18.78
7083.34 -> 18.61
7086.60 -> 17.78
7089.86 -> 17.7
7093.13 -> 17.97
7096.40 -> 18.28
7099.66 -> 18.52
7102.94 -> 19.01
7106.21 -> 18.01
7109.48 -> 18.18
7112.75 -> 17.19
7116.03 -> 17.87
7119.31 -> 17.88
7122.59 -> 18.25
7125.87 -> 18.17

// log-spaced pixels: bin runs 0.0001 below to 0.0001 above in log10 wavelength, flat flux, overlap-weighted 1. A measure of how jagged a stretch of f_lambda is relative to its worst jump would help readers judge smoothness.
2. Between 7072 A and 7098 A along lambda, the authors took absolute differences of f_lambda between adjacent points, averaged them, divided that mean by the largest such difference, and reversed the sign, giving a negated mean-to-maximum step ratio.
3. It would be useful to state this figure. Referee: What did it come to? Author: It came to -0.43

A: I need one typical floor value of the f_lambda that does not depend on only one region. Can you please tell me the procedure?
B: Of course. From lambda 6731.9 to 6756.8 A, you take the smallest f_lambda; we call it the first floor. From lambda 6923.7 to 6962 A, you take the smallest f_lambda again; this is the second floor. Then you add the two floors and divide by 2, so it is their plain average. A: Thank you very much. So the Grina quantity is 17.5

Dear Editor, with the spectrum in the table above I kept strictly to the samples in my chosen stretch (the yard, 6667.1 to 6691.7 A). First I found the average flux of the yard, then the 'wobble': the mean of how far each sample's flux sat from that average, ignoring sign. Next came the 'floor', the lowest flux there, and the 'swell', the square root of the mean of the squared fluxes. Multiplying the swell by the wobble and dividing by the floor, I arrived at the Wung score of 0.58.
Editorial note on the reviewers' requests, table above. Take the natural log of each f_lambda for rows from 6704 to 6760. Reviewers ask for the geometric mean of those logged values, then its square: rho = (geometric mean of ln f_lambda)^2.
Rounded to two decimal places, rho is 8.57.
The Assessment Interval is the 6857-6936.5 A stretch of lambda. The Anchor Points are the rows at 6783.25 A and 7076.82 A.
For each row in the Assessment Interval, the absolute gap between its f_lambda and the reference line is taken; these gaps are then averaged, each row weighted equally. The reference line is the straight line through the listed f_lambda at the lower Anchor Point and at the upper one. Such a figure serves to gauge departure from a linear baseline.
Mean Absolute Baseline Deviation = 0.60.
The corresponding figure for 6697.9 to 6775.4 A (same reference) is 0.38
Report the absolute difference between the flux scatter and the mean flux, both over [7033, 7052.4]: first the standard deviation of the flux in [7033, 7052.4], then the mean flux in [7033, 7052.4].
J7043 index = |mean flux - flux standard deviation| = 17.6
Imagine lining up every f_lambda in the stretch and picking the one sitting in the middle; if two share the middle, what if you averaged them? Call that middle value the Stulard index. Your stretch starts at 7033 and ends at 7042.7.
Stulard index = 18.0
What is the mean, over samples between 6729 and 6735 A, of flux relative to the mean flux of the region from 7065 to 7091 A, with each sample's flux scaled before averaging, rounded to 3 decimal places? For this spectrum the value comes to 1.051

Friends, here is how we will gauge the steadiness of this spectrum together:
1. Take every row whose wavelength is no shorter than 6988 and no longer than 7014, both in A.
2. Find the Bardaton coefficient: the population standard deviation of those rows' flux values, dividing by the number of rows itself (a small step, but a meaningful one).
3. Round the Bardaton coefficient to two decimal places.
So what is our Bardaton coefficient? 0.28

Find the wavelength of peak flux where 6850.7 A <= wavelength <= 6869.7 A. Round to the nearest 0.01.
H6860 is 6855.48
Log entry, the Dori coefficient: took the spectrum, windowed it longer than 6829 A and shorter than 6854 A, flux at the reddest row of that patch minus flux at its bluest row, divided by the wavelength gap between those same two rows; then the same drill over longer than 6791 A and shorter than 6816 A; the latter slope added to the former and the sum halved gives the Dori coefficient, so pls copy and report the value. -0.027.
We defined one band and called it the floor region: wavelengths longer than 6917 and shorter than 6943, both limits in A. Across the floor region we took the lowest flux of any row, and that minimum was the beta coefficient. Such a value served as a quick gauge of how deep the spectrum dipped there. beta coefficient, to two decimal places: 17.02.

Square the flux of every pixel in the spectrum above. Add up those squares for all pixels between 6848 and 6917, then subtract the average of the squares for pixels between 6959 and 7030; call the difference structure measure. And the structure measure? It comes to 6728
